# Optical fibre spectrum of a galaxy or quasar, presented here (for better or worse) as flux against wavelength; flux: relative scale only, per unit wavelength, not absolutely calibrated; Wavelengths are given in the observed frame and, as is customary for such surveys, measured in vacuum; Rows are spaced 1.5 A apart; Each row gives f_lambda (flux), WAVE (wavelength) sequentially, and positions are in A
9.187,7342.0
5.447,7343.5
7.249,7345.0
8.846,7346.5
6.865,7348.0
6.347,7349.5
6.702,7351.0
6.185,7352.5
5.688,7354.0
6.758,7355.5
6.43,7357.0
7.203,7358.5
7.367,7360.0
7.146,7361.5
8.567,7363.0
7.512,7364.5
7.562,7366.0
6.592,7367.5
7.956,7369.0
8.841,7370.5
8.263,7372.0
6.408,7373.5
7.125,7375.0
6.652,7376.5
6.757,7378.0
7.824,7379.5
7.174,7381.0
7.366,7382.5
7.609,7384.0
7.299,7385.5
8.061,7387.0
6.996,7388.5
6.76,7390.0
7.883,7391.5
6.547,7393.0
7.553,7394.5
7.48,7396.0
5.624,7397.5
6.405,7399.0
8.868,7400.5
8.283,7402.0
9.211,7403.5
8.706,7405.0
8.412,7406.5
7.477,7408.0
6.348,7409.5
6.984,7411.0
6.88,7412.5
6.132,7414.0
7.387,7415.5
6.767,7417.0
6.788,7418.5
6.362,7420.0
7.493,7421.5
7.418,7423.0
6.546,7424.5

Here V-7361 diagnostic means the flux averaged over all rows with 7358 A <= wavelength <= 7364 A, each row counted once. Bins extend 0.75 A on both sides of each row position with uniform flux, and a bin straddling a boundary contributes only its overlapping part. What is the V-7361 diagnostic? 7.6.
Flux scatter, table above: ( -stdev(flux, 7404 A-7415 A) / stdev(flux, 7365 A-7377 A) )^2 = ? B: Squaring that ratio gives 1.2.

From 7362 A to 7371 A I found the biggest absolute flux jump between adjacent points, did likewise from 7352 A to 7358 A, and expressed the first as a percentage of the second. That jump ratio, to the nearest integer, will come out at 127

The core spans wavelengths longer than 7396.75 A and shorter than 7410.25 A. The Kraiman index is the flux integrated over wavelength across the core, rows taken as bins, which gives 104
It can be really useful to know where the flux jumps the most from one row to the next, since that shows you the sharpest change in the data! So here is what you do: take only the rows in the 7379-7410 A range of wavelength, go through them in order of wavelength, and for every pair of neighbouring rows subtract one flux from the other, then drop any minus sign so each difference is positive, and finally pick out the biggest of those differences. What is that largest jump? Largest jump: 2.46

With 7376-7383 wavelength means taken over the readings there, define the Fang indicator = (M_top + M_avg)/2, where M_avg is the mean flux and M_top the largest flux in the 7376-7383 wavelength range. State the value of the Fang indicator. 7.49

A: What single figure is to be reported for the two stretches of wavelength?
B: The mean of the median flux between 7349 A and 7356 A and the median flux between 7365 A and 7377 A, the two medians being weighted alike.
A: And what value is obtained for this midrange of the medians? 6.85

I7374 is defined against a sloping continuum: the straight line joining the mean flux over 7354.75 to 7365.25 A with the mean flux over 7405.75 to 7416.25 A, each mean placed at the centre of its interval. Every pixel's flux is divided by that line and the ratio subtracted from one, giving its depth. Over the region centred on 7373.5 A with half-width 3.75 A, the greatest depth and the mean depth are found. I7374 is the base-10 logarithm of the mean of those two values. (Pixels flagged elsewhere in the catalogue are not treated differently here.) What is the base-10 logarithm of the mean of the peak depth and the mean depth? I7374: -1.4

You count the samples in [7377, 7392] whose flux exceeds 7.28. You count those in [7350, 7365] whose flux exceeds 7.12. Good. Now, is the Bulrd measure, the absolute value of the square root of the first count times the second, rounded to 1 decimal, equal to 5.5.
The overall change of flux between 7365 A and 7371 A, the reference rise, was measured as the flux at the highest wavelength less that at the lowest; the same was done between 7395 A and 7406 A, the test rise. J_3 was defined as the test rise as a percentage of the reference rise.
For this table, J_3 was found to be 96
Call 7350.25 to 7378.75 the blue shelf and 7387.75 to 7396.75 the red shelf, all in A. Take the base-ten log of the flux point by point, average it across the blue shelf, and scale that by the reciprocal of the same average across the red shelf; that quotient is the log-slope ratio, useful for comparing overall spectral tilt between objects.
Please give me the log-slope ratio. 0.99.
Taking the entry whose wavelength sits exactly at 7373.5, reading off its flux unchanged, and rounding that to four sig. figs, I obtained 6.408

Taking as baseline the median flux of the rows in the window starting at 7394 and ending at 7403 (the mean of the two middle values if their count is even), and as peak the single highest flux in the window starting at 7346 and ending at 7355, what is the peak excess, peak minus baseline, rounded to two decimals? 1.33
